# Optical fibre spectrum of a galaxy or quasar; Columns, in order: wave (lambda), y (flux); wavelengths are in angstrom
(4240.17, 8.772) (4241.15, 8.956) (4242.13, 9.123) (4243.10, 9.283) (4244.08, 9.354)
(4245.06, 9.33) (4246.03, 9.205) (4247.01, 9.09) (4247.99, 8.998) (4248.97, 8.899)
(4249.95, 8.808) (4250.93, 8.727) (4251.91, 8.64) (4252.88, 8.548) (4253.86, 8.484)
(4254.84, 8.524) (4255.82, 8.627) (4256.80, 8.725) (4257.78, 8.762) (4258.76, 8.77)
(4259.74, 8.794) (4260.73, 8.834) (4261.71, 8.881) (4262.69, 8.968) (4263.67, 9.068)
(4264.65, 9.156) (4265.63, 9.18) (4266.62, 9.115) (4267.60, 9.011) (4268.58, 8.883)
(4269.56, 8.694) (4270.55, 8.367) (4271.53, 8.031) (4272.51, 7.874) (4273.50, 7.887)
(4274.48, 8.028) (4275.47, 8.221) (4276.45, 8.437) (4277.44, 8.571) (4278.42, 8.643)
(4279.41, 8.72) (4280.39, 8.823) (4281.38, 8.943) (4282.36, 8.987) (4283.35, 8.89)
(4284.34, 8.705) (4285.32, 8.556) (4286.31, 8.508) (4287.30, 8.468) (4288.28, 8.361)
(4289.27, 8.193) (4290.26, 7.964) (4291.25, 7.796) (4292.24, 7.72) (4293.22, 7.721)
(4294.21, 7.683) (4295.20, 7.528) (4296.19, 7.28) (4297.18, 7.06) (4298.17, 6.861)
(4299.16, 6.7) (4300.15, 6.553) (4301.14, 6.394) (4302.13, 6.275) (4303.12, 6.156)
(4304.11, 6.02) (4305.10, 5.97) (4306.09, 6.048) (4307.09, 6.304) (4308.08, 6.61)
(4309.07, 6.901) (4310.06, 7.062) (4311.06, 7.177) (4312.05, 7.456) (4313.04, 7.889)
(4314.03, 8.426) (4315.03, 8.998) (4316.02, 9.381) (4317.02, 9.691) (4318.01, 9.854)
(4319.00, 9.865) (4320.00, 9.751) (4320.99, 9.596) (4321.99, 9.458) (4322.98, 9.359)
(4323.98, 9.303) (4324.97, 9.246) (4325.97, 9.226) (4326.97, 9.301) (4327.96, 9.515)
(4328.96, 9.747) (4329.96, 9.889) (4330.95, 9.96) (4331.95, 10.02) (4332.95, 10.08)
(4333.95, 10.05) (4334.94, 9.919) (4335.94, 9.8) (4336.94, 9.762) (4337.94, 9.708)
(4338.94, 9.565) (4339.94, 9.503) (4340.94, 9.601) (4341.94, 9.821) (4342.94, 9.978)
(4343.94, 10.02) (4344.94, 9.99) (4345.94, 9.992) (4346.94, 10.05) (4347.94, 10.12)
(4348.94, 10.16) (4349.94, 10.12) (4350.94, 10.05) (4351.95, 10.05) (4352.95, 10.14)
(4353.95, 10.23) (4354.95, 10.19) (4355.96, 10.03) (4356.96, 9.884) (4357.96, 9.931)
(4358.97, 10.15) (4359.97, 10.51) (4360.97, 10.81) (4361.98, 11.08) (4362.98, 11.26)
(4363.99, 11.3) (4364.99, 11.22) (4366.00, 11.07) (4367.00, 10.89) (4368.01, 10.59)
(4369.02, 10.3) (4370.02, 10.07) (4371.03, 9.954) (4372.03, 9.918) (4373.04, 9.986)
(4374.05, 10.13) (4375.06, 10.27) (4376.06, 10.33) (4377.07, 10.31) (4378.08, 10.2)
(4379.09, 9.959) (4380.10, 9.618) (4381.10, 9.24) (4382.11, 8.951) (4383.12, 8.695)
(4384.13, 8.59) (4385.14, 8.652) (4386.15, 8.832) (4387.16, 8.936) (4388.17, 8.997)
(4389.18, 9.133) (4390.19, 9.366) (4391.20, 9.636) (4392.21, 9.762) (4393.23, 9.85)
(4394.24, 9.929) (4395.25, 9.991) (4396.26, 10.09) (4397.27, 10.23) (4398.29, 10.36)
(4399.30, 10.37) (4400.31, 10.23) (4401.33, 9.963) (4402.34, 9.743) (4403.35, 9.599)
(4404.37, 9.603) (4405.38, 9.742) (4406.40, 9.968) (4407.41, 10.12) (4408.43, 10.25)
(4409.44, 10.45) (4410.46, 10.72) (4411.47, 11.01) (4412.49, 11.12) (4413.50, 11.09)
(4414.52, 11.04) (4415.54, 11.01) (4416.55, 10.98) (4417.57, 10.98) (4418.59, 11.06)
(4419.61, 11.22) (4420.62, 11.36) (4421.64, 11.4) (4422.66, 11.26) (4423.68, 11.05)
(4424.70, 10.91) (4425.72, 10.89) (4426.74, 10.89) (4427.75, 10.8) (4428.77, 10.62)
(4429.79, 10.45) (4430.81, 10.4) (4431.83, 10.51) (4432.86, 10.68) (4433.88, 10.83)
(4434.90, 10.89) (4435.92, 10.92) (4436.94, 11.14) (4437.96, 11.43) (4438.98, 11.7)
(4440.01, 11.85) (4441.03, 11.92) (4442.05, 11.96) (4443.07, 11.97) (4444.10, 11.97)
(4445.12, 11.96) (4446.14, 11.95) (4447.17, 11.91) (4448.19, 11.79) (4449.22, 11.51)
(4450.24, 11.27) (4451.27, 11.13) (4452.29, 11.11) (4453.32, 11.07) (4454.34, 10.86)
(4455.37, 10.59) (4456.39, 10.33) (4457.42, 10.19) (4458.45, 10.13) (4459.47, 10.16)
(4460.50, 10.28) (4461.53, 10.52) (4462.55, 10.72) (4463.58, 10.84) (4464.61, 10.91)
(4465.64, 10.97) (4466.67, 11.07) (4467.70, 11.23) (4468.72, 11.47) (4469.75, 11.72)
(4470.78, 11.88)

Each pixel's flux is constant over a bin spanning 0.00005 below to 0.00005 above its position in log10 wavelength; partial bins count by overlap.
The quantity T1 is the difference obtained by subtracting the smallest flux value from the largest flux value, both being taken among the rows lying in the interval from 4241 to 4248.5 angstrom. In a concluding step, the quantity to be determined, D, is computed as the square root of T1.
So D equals 0.63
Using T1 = 0.40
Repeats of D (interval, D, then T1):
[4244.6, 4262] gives 0.92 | 0.85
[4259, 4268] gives 0.62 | 0.39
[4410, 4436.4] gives 1.00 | 1.00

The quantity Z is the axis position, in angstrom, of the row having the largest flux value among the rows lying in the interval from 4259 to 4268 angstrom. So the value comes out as 4265.63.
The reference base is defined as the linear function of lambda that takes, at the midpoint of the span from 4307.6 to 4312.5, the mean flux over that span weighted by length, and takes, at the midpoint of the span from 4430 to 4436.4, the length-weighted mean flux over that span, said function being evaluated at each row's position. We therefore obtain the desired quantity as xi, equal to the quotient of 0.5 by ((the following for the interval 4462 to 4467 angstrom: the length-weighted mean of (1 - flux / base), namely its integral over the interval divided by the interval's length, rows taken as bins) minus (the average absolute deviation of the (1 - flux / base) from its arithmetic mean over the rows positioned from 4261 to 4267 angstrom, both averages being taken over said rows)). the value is 9.5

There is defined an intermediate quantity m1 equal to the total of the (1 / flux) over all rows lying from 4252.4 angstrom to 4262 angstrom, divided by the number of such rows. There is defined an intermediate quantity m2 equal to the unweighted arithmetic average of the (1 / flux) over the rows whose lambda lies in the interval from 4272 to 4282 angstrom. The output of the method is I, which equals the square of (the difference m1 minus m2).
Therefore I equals 0.0000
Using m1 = 0.115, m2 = 0.119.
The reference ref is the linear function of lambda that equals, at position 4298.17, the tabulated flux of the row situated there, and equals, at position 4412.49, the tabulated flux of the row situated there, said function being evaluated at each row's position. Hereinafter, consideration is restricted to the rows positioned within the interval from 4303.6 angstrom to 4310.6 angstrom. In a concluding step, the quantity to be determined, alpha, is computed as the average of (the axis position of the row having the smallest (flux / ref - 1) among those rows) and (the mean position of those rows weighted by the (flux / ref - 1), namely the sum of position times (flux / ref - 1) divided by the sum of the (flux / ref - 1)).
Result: 4305.7 angstrom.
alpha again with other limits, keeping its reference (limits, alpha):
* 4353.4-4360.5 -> 4356.9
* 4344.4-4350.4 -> 4348.7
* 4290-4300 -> 4295.9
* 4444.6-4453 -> 4451.0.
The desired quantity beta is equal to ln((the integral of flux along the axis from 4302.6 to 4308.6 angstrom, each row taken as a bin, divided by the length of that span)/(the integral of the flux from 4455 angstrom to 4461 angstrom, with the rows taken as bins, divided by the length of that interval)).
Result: -0.5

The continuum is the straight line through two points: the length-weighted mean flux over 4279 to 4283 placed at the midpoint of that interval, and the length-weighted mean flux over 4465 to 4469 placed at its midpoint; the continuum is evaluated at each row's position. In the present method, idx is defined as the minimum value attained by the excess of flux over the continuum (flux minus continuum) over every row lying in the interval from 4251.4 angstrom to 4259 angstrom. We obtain -0.1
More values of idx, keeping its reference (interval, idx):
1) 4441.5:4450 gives 0.6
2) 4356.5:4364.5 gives 0.1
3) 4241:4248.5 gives 0.5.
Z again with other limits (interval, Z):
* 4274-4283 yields 4282.36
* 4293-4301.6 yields 4293.22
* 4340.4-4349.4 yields 4348.94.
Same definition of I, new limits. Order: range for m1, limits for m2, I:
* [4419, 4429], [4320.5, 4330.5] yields 0.0002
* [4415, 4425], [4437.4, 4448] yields 0.0000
